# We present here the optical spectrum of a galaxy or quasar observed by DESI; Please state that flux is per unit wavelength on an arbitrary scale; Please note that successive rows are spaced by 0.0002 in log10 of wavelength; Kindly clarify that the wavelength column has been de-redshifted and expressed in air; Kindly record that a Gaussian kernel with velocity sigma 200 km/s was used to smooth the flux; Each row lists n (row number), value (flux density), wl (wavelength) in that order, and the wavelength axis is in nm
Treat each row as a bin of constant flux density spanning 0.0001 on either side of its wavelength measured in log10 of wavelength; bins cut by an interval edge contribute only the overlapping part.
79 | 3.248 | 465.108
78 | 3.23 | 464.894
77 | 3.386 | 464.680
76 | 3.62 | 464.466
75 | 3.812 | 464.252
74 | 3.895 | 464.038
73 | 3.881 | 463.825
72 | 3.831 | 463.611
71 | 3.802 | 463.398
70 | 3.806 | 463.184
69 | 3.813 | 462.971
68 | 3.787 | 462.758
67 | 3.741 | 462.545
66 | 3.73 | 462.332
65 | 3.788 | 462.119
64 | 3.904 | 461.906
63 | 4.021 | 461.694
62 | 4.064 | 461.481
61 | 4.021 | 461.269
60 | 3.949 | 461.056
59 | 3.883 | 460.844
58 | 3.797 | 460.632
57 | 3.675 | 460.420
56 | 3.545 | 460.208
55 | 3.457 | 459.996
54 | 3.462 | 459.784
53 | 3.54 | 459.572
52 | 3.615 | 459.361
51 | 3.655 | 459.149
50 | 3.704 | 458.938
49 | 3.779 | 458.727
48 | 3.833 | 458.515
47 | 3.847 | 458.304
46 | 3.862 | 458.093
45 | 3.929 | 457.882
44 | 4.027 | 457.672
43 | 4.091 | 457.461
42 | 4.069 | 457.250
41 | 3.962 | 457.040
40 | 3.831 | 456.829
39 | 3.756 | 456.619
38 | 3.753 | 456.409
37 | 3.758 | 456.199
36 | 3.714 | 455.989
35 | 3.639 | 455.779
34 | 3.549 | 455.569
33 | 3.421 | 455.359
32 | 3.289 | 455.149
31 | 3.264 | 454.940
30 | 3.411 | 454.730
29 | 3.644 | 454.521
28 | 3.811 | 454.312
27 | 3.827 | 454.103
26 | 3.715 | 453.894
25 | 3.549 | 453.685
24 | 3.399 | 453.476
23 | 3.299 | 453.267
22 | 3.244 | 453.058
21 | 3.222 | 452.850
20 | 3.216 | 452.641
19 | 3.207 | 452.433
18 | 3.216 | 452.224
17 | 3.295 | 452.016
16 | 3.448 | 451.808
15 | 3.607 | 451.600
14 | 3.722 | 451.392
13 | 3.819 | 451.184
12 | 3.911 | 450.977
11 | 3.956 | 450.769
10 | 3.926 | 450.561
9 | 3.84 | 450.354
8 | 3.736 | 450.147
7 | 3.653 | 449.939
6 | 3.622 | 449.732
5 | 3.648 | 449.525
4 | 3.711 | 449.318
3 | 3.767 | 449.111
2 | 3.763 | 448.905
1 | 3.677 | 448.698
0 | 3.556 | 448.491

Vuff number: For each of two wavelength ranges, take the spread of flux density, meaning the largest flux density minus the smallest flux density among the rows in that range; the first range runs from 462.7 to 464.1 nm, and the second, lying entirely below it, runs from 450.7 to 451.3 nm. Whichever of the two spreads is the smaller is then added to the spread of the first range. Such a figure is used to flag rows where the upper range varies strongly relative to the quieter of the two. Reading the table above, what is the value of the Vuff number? 0.22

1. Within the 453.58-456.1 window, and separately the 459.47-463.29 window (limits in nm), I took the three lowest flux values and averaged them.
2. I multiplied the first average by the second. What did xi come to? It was 11.6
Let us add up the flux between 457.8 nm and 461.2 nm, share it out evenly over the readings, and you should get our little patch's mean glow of 3.72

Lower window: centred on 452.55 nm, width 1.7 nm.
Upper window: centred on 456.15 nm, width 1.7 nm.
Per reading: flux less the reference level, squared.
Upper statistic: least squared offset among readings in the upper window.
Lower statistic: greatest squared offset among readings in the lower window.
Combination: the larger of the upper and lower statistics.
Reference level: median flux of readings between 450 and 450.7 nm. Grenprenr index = 0.40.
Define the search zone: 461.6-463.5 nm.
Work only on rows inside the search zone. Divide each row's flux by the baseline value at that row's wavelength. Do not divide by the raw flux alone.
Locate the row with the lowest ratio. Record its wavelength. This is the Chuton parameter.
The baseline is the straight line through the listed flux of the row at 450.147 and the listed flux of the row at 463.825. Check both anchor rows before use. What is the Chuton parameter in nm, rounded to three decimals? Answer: 462.332 nm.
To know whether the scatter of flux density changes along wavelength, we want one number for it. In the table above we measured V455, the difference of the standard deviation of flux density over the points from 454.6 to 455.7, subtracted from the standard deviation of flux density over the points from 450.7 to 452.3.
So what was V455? 0.16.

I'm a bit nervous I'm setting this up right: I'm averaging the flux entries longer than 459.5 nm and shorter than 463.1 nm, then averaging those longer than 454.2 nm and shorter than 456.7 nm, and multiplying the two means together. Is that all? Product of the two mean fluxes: 13.5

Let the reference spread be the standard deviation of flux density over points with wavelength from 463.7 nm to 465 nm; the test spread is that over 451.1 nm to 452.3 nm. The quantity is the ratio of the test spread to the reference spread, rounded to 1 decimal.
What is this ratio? 0.9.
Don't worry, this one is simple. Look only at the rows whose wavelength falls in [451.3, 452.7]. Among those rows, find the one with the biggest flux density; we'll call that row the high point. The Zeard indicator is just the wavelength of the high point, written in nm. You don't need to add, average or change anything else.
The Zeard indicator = 451.392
